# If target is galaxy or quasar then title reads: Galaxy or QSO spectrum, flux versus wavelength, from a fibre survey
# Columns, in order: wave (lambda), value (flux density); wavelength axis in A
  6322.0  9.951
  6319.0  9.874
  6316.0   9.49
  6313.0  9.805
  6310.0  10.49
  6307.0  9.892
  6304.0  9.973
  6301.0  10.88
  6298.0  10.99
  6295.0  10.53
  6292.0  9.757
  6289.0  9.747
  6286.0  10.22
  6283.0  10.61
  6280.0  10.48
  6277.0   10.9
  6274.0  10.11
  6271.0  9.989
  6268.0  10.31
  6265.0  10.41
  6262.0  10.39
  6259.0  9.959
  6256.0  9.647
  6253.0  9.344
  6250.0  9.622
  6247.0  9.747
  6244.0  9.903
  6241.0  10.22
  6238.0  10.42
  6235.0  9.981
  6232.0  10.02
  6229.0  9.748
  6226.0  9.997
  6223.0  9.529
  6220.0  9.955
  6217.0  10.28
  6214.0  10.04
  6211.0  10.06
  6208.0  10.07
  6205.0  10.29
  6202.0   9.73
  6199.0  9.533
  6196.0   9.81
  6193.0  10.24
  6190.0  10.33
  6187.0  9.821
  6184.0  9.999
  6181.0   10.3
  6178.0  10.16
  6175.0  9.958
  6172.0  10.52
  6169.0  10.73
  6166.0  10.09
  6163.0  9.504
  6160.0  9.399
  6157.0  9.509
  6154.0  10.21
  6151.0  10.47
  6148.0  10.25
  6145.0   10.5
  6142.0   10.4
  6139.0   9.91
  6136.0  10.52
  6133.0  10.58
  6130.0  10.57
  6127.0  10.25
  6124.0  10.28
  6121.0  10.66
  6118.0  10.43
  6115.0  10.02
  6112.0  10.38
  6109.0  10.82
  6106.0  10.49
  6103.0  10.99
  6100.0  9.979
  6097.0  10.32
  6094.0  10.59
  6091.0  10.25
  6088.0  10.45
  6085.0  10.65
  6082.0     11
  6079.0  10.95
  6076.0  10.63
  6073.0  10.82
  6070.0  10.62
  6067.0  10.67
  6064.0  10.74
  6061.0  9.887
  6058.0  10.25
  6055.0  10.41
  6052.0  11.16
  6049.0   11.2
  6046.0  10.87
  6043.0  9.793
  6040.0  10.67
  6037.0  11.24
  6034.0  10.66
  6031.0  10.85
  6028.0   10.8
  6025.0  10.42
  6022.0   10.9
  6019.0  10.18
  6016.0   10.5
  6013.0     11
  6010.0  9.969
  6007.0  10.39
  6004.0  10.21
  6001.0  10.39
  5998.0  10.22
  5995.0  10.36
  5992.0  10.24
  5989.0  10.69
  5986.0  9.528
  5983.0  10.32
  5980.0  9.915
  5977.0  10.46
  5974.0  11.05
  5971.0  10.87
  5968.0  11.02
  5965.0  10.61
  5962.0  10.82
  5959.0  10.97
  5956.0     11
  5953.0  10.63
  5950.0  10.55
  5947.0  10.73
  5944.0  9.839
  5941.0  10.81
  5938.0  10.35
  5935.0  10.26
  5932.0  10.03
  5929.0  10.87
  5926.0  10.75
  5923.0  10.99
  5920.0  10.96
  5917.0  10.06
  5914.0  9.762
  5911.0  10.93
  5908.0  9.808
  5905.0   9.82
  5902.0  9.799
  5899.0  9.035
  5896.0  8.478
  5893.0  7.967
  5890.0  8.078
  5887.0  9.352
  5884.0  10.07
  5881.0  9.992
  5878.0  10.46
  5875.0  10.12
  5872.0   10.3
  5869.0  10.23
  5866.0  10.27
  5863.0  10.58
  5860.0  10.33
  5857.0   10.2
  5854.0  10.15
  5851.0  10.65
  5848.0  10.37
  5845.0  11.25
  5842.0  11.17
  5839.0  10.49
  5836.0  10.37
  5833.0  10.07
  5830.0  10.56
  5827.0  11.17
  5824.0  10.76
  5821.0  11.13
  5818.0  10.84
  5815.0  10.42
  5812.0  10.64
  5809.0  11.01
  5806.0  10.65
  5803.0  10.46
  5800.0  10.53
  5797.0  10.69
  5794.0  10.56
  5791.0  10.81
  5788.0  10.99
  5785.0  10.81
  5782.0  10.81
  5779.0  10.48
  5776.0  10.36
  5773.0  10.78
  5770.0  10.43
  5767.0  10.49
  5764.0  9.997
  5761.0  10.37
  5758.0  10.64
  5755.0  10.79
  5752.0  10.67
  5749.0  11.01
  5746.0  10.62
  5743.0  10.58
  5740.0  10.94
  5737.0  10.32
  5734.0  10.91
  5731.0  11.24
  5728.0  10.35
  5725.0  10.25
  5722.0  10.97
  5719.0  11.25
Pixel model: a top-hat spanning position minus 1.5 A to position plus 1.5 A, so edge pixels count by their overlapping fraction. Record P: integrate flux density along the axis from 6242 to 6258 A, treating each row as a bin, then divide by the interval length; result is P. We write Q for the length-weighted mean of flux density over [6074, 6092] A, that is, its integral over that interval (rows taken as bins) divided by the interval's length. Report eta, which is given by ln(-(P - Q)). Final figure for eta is 0.0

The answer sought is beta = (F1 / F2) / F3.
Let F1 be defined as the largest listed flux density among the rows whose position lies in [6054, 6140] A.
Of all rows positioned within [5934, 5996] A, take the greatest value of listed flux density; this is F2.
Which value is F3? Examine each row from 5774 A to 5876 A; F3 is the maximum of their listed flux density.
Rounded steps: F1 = 11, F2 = 11.05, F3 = 11.25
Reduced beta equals 0.0885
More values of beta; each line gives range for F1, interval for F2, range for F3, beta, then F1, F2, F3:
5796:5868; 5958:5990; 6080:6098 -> 0.0926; 11.25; 11.05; 11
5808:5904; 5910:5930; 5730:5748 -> 0.0911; 11.25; 10.99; 11.24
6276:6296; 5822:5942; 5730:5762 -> 0.0862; 10.9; 11.25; 11.24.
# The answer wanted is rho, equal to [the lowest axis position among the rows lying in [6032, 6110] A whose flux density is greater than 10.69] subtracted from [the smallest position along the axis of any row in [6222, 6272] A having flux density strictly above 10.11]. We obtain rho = 201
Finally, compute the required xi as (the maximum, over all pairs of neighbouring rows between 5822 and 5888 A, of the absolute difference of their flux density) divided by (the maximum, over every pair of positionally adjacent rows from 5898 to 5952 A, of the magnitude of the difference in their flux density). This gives 0.75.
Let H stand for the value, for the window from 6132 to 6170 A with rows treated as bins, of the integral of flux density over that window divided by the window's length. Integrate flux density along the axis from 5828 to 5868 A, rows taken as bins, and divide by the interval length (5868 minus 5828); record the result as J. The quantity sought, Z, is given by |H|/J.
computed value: 0.97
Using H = 10.1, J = 10.5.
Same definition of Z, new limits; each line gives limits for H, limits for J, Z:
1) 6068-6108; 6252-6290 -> 1.04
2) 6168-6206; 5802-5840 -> 0.95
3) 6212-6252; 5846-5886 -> 0.97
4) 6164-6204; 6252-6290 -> 0.99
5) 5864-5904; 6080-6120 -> 0.91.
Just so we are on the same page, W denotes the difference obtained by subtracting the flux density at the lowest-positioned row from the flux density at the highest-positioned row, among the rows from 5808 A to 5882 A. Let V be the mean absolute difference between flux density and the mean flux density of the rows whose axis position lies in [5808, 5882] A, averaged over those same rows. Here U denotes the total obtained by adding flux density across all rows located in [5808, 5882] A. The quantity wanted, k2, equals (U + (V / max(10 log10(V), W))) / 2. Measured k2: 132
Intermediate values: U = 264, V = 0.304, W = -1.0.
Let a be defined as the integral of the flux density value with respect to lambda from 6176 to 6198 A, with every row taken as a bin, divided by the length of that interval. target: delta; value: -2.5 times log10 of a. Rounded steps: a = 10.1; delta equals -2.51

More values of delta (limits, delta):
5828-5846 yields -2.57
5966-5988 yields -2.55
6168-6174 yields -2.56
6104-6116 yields -2.55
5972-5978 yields -2.58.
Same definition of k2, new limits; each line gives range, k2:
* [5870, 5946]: 124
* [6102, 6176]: 129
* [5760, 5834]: 133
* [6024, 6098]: 132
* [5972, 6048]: 130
